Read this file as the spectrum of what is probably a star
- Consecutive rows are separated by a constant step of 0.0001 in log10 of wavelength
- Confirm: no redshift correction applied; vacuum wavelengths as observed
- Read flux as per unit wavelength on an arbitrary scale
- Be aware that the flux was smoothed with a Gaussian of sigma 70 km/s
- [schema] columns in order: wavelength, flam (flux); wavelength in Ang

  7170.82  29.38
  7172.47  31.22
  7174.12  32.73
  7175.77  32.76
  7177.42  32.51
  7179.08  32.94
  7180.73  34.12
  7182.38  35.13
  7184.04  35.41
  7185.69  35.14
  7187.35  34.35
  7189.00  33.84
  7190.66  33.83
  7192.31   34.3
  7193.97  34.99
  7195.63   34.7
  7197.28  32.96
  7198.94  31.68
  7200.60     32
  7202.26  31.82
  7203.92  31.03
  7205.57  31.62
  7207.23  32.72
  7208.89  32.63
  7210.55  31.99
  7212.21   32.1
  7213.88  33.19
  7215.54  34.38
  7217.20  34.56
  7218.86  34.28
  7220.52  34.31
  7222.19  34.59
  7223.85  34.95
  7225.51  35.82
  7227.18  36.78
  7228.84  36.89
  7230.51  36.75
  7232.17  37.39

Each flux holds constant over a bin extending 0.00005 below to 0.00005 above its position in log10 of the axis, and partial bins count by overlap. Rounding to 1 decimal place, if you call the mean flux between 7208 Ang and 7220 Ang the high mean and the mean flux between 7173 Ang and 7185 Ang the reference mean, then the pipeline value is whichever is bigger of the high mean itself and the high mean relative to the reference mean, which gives 33.3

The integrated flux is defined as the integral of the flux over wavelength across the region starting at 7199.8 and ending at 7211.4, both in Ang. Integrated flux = 371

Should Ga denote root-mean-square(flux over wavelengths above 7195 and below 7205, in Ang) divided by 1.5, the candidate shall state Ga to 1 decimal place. 21.6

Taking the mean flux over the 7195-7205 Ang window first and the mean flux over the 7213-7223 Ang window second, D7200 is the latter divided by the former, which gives 1.06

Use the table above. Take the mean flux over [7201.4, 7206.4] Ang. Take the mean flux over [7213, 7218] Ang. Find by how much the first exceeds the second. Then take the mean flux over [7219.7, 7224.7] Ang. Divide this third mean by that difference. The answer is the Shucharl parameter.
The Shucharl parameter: -14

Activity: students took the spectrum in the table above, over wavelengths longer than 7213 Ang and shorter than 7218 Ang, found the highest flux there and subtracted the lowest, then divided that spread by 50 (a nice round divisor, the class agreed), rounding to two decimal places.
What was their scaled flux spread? 0.03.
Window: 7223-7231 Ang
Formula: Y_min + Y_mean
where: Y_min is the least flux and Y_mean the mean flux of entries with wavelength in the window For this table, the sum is 71.2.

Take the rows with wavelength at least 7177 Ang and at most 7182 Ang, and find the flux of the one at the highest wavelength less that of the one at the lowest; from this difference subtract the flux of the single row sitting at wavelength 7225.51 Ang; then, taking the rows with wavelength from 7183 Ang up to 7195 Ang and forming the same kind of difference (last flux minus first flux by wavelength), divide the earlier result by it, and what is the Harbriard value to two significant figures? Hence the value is 81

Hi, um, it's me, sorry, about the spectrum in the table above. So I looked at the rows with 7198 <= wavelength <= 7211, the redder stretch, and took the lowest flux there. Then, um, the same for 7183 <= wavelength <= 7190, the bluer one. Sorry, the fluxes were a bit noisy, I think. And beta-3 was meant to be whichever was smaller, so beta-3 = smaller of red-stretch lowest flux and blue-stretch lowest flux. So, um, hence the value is 31.0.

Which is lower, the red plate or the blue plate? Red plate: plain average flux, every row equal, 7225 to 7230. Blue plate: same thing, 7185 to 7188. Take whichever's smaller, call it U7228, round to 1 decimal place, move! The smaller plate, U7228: 34.7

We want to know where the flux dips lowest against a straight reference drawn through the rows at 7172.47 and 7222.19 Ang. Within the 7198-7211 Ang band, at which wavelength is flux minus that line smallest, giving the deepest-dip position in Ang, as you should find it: 7203.92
